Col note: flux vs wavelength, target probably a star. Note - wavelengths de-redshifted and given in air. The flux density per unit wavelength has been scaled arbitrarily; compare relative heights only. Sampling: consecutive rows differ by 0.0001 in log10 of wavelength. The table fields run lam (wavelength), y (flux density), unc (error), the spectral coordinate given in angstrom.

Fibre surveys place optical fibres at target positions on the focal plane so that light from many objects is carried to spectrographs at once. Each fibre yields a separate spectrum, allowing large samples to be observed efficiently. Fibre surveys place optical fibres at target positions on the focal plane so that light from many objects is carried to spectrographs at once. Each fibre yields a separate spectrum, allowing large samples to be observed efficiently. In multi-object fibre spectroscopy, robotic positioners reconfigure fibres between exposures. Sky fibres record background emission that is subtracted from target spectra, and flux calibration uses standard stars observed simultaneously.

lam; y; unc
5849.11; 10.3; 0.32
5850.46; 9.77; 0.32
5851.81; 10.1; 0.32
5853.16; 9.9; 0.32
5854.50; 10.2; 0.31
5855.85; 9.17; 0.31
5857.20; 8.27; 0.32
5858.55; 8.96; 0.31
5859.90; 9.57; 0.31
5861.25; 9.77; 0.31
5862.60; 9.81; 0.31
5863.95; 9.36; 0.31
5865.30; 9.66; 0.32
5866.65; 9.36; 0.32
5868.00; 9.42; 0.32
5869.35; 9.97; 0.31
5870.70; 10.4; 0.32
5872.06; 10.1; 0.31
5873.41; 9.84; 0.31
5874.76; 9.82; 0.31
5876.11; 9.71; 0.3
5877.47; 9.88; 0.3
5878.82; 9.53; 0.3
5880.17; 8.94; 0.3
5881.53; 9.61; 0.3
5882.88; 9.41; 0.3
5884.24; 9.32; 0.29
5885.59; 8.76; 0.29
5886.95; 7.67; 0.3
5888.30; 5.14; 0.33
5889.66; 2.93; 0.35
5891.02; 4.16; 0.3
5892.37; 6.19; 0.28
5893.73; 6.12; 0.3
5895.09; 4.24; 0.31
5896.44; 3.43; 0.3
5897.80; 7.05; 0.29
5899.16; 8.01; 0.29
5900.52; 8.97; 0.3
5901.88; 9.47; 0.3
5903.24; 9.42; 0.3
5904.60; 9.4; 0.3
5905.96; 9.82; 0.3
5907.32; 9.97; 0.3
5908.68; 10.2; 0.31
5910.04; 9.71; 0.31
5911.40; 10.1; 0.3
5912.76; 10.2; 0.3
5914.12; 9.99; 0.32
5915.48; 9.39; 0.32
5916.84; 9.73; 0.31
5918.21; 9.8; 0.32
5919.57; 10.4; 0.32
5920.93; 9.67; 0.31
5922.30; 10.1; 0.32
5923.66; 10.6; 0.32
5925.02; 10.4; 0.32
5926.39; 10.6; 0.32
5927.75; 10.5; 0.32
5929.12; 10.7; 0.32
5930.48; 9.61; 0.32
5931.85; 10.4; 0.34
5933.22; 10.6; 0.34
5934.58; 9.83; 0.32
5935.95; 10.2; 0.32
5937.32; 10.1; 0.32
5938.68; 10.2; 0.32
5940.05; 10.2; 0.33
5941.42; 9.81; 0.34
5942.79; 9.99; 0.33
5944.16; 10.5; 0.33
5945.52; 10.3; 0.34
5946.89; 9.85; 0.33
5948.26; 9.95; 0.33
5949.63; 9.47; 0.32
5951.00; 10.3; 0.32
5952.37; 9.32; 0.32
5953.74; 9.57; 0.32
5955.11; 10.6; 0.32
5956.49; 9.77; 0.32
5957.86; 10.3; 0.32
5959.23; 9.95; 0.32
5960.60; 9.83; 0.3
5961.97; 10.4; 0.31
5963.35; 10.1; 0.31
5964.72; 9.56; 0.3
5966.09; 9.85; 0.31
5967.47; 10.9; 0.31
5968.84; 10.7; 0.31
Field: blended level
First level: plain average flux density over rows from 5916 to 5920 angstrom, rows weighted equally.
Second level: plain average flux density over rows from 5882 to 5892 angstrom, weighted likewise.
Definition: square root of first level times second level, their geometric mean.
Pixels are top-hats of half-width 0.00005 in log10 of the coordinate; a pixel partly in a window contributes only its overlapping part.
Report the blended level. 8.2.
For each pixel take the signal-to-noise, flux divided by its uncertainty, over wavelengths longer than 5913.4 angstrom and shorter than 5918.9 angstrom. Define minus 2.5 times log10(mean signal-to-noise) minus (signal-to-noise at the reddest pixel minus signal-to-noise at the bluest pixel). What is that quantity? -3.1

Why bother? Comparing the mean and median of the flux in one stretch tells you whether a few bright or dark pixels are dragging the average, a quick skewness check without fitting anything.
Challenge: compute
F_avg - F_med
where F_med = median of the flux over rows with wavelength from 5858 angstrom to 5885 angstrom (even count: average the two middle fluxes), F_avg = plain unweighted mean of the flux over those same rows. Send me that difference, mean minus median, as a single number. -0.01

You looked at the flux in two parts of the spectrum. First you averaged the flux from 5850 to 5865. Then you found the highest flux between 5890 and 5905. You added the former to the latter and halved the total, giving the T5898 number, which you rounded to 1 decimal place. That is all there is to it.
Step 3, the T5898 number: 9.5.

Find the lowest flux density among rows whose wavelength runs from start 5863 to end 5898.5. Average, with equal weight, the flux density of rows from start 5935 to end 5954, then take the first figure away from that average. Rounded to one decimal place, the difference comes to 7.1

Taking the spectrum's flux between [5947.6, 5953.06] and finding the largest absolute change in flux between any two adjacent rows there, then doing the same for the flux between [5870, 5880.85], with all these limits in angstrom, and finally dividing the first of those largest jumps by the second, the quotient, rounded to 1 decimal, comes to 1.7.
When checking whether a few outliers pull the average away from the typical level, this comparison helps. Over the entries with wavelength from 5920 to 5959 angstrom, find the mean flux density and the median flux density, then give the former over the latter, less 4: -3.008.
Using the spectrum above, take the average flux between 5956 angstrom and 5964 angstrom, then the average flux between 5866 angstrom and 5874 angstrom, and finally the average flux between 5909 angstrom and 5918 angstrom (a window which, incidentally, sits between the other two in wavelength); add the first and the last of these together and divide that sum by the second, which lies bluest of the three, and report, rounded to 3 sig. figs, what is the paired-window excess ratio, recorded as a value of 2.02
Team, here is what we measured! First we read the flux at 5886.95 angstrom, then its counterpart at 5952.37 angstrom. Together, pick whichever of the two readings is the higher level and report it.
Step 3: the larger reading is 9.3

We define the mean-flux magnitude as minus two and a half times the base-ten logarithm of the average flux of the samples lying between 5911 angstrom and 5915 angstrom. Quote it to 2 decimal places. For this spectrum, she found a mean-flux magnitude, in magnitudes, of -2.51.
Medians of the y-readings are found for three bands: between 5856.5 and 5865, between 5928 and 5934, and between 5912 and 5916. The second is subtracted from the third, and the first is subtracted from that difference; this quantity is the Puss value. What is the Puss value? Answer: -10.0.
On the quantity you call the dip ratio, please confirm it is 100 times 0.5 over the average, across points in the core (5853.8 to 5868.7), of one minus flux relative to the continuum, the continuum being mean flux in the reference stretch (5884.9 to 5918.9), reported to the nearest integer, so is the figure -282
